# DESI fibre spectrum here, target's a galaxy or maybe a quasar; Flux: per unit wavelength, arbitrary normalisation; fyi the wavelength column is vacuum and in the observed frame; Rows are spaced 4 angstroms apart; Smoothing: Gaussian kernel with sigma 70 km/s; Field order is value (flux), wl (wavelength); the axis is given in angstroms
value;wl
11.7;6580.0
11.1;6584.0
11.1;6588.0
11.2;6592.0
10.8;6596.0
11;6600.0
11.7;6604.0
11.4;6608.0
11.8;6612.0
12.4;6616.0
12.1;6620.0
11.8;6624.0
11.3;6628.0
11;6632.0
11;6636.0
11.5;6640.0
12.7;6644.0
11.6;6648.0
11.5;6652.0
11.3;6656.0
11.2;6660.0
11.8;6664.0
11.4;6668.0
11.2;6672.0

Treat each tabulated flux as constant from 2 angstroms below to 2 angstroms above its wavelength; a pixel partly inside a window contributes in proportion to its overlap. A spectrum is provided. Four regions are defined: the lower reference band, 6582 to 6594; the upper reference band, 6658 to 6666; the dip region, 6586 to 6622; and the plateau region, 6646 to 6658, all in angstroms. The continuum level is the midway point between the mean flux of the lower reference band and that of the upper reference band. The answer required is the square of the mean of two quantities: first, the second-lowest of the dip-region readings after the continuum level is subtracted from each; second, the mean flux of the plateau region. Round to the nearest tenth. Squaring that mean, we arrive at 31.1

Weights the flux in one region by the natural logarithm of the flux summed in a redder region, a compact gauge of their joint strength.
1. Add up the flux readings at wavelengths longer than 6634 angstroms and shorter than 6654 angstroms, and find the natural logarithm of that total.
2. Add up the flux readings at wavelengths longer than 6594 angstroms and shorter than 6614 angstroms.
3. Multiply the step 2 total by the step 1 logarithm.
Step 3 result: 230.5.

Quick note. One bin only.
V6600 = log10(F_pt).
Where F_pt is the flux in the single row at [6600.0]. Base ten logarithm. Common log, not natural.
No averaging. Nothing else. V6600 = 1.04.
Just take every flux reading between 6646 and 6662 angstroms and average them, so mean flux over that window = 11.4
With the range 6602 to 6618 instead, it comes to 11.8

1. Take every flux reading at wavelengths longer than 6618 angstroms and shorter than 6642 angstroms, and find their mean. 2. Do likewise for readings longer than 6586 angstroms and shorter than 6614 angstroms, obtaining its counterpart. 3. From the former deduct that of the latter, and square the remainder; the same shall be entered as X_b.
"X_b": 0.027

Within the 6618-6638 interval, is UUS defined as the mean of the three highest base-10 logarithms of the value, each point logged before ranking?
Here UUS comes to 1.07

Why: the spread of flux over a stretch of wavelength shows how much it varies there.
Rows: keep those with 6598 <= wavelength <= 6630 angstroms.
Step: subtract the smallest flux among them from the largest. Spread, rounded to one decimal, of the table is 1.4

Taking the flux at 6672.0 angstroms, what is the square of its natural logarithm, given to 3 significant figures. 5.84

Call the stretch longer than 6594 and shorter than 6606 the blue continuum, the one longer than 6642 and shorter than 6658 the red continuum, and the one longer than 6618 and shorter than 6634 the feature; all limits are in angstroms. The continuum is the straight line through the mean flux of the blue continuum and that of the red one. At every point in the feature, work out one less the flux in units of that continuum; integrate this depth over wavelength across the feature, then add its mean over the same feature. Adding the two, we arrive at -0.10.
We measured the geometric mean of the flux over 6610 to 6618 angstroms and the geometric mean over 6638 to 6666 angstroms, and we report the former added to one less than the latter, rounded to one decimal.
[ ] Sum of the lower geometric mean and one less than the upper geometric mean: 22.7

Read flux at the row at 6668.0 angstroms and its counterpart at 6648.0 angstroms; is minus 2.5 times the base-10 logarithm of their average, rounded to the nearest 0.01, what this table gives -2.65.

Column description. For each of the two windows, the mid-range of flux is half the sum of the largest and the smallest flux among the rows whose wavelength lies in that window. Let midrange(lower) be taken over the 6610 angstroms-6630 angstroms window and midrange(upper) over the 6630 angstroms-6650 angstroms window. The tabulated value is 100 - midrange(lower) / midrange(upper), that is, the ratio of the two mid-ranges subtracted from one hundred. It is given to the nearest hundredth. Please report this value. 99.00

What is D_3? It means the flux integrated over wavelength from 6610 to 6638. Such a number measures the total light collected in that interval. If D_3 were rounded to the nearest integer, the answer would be 326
